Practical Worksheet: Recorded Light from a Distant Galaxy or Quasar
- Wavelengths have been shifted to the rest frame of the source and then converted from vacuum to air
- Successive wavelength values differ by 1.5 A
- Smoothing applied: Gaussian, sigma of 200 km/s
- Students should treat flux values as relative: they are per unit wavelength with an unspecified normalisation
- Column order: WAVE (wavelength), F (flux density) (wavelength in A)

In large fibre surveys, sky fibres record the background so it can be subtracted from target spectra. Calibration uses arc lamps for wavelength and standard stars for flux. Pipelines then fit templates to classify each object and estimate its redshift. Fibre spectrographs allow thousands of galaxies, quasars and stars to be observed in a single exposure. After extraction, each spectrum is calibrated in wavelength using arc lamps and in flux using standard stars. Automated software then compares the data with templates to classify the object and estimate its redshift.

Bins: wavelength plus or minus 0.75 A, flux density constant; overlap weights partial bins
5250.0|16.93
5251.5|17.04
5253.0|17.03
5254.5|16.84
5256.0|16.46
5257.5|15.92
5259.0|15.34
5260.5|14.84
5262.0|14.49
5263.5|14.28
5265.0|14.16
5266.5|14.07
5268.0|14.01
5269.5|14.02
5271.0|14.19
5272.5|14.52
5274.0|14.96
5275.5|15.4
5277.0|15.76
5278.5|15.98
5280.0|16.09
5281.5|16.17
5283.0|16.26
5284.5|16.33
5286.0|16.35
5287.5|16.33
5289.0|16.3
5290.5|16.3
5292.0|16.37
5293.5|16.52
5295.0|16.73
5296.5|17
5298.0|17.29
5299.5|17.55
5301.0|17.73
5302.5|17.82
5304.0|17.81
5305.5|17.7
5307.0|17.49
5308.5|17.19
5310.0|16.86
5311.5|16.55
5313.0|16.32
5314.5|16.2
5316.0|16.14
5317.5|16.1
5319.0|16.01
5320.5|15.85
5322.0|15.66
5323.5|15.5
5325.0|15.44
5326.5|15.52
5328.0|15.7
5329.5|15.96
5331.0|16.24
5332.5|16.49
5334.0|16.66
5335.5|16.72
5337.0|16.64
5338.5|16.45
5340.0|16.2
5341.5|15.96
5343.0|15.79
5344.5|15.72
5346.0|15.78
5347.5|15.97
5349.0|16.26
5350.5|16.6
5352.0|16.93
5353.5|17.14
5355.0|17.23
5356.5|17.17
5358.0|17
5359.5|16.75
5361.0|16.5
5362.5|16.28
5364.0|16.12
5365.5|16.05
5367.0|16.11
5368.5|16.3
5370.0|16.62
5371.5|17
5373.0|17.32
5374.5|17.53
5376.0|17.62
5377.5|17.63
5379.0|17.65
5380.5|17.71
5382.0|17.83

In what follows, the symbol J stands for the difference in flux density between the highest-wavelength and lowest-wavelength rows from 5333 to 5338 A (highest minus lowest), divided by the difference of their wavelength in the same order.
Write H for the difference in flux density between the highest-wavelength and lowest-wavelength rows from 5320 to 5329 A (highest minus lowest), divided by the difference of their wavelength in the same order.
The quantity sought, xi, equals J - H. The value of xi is 0.01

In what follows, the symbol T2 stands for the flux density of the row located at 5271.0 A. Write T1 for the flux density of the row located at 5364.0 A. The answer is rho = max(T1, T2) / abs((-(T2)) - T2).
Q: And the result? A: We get 0.568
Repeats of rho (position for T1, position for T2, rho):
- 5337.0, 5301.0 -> 0.500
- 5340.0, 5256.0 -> 0.500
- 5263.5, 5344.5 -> 0.500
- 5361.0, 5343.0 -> 0.522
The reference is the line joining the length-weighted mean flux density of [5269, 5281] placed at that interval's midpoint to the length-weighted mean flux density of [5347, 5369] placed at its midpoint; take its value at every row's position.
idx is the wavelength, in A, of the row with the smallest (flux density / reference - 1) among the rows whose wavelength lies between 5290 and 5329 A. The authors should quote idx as 5325.0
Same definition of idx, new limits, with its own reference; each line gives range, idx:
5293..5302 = 5293.5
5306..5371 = 5365.5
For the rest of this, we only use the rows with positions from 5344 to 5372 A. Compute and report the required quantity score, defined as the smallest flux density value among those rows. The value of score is 15.72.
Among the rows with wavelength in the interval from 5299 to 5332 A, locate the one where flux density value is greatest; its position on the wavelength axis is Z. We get 5302.5 A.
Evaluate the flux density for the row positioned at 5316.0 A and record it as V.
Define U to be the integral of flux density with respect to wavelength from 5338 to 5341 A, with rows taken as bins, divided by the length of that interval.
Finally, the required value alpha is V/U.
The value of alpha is 0.99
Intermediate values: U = 16.3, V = 16.14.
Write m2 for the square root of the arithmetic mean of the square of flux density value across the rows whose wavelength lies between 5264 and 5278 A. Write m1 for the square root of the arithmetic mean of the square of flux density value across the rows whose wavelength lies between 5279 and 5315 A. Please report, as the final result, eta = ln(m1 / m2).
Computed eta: 0.14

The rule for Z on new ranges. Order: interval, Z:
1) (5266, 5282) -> 5281.5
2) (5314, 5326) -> 5314.5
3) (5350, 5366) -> 5355.0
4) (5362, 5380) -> 5379.0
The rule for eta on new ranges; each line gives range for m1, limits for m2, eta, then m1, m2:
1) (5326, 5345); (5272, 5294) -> 0.01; 16.2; 16.0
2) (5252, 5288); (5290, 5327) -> -0.08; 15.4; 16.6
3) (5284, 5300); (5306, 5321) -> 0.01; 16.6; 16.5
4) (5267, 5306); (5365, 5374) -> -0.02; 16.3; 16.6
